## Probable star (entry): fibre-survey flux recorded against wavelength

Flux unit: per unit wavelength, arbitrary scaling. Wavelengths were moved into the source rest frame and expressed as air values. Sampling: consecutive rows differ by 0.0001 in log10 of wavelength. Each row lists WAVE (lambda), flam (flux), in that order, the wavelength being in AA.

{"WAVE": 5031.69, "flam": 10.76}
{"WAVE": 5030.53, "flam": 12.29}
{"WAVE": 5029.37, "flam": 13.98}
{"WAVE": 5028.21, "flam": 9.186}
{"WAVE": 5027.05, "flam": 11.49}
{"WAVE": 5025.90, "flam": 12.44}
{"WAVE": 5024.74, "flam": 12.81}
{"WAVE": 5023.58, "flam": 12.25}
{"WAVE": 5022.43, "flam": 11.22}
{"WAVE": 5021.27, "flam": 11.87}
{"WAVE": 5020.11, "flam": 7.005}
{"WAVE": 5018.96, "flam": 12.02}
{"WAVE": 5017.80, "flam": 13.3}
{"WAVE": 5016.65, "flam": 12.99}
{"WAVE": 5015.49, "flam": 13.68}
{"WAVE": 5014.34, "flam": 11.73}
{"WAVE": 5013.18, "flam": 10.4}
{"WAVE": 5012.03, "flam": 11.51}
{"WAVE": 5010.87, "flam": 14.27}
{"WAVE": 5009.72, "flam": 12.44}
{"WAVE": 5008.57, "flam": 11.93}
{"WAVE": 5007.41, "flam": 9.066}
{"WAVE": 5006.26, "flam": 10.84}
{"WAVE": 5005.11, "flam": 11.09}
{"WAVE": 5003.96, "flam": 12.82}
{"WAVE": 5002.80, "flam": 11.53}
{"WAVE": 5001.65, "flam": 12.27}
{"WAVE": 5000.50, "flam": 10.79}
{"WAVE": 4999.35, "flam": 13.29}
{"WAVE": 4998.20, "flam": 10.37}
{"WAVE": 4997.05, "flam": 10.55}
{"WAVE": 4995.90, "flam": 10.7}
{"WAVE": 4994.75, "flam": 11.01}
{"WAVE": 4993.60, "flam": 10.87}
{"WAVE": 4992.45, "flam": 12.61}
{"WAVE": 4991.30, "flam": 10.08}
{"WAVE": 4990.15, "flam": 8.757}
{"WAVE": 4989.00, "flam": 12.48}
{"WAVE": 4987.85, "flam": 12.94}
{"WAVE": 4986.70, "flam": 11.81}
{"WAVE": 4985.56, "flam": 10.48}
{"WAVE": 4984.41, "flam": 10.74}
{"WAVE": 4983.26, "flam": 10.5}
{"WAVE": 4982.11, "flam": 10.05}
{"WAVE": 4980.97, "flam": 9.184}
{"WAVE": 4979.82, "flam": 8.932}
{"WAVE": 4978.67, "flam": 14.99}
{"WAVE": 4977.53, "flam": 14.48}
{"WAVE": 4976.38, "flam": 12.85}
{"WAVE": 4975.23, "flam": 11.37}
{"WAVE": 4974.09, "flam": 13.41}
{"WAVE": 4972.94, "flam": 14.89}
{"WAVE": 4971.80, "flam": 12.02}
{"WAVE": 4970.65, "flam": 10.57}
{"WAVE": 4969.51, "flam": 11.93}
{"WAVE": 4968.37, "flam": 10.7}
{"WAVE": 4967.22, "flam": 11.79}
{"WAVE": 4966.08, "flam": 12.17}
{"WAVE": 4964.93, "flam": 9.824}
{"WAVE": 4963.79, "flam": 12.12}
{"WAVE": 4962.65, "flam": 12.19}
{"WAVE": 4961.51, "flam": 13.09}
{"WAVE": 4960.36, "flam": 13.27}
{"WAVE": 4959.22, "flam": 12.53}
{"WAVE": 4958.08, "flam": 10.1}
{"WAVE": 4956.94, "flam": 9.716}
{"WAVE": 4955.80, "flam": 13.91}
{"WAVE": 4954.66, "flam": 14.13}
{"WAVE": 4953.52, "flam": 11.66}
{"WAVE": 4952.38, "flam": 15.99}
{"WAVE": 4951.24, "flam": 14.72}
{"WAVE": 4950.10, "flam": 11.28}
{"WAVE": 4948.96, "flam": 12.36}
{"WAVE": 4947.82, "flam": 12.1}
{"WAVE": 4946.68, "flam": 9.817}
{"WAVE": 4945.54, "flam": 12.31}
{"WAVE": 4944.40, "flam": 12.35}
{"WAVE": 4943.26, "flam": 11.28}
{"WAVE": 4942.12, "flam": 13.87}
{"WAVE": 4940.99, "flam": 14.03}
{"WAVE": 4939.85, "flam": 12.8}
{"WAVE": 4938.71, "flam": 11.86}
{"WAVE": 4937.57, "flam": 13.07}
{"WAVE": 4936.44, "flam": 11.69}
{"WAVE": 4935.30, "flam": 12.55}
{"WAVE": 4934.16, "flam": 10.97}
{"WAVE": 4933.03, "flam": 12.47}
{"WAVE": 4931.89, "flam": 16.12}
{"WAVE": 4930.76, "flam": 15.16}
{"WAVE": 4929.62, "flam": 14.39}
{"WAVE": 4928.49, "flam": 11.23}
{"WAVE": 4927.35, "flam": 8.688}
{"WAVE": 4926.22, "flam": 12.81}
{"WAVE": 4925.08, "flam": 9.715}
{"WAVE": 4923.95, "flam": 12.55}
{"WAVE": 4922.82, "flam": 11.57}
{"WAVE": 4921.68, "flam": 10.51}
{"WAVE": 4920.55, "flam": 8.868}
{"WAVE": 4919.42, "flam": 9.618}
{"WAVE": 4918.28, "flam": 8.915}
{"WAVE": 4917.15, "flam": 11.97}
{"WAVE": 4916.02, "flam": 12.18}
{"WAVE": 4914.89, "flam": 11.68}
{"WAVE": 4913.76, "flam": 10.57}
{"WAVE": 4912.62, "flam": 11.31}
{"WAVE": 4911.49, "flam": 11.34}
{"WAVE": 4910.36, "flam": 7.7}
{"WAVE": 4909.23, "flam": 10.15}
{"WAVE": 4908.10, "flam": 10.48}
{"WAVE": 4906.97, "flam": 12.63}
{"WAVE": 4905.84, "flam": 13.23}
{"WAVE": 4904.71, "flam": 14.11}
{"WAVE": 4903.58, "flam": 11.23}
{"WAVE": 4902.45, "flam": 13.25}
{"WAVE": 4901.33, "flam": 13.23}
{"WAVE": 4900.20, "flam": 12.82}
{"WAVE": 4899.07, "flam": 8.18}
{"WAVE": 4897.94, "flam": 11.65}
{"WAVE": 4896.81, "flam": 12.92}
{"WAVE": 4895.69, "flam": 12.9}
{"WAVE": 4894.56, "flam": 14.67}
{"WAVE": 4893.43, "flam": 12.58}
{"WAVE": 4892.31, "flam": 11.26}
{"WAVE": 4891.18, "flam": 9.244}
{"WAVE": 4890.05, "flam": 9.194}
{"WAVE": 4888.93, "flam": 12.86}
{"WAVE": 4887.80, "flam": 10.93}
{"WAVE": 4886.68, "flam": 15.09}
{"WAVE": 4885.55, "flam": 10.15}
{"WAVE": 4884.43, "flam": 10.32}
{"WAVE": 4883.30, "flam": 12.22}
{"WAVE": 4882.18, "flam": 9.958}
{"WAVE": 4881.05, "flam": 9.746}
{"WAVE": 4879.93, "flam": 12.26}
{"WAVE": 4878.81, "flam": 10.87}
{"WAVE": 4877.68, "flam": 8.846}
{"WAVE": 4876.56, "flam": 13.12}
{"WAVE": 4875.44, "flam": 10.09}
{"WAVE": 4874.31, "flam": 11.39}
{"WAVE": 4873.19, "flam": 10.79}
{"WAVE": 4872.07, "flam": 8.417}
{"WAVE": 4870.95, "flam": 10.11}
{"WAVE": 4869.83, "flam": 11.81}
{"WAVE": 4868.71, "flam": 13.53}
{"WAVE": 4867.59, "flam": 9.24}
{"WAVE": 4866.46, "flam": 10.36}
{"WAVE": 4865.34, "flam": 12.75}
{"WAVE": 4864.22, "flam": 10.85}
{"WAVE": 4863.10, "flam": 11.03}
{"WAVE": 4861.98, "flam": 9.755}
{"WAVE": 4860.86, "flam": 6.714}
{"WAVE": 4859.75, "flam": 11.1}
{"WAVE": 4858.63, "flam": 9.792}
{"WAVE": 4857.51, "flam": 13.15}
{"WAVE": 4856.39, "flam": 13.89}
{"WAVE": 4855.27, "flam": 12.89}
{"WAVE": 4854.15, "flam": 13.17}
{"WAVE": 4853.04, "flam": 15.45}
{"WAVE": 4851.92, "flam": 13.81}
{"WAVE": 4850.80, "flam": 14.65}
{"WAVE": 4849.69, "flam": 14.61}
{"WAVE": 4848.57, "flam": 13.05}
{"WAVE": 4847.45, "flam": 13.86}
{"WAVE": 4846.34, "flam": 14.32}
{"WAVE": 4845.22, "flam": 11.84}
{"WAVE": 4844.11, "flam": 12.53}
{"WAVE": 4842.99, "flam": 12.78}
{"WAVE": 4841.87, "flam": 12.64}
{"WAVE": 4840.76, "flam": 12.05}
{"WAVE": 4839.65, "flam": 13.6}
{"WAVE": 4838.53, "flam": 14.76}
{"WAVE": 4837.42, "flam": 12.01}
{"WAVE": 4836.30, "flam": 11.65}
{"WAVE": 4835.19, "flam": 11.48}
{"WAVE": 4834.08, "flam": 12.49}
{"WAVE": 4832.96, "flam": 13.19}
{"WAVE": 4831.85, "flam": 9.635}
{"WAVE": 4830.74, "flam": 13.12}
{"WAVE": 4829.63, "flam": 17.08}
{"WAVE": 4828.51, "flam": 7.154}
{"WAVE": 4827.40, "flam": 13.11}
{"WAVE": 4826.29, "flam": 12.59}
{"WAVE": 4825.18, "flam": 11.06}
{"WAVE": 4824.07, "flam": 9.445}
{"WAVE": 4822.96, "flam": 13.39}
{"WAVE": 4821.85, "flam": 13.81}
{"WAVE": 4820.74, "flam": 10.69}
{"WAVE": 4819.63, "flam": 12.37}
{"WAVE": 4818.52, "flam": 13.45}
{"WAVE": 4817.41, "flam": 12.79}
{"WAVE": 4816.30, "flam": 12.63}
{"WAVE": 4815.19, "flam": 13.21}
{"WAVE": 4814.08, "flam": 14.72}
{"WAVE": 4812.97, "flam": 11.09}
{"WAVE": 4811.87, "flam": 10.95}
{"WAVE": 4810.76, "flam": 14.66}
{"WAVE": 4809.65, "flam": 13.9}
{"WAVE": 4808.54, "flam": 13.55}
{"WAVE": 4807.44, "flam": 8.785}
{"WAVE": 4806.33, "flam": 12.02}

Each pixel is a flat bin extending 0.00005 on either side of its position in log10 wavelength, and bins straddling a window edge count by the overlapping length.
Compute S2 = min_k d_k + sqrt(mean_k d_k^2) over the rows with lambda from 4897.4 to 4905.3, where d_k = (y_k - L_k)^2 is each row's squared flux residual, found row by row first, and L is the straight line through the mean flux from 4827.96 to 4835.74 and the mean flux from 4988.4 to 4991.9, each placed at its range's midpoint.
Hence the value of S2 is 5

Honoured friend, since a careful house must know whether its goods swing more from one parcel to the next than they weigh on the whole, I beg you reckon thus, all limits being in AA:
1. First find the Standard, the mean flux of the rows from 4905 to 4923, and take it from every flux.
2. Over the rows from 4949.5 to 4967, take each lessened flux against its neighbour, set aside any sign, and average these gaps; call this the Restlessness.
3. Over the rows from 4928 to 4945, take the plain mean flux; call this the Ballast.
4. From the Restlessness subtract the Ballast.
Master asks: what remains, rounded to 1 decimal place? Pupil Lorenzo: -11.1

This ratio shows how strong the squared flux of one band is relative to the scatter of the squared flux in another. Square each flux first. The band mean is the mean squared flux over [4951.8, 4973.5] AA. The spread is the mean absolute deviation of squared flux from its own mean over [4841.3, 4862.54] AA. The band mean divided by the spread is 4.4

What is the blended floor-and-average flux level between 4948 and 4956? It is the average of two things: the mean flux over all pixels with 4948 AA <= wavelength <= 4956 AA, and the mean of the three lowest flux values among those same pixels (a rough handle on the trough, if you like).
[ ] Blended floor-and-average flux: 12.6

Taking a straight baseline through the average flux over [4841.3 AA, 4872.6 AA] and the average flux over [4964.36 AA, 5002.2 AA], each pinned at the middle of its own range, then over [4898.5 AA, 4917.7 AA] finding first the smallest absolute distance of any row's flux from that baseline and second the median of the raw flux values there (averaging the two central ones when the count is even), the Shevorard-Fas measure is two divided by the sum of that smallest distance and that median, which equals 0.169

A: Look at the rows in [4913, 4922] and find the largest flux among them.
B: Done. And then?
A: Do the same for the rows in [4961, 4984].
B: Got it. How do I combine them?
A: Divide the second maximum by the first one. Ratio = 1.23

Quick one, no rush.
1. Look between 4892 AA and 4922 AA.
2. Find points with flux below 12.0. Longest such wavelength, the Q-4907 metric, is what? 4921.68 AA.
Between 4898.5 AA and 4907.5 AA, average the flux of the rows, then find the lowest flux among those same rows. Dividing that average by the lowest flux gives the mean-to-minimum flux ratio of 1.51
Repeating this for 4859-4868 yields 1.52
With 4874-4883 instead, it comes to 1.22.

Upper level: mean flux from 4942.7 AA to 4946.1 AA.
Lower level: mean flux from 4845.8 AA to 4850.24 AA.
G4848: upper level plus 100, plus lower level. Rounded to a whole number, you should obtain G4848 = 126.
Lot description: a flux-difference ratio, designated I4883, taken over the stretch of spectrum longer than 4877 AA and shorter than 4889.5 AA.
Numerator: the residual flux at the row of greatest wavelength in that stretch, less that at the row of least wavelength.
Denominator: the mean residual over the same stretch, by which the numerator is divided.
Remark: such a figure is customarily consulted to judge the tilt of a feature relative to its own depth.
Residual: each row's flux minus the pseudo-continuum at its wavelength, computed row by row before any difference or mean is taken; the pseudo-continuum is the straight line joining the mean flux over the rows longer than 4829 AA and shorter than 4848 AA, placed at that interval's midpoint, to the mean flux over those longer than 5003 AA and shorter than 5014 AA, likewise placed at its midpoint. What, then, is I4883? -3.1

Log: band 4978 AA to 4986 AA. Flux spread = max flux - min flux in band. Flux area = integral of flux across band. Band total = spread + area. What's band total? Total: 92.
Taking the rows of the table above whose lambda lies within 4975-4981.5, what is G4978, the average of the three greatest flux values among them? 14.1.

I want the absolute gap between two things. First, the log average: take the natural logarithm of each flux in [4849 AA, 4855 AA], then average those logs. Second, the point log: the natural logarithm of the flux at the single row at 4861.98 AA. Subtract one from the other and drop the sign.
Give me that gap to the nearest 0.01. 0.38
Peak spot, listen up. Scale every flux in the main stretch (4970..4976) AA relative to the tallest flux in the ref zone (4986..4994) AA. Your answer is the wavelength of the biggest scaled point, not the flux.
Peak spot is 4972.94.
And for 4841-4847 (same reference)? 4846.34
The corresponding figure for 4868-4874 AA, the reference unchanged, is 4868.71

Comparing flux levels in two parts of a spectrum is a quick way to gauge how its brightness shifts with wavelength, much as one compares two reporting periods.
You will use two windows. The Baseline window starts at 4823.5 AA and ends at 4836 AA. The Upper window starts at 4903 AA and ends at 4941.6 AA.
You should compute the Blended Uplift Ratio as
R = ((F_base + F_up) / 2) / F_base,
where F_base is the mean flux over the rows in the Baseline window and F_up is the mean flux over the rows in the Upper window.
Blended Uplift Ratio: 0.99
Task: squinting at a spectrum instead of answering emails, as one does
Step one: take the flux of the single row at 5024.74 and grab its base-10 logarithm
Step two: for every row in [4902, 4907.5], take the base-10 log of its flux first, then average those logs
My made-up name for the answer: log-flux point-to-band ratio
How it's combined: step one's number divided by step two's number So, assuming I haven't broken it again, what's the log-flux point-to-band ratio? 1.00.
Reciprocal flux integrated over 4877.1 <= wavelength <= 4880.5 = 0.32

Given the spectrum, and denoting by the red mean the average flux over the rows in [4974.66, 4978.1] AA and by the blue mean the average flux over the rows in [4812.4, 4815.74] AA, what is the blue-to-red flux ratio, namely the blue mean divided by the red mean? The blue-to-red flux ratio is 1.01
